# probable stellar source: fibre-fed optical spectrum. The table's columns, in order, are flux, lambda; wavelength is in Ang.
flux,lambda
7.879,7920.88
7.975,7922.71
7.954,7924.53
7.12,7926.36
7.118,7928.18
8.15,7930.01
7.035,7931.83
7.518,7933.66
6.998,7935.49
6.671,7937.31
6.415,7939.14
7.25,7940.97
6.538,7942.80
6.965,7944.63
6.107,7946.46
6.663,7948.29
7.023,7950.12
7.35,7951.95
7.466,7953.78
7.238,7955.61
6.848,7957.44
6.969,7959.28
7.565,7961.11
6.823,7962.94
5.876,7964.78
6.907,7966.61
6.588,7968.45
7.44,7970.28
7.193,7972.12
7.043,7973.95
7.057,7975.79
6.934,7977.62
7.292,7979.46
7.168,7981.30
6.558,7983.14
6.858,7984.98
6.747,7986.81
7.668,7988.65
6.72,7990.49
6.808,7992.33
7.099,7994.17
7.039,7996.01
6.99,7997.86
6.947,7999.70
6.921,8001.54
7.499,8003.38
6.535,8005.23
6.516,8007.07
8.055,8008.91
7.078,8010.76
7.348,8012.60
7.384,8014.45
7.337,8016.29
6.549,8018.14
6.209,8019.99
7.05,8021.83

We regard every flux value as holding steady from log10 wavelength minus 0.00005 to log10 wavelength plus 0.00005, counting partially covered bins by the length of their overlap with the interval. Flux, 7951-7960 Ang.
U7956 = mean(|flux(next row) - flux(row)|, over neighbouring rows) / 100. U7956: 0.002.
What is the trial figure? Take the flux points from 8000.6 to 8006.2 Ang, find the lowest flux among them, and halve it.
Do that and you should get 3.27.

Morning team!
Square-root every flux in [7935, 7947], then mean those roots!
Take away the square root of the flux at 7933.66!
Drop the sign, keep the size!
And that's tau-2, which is 0.15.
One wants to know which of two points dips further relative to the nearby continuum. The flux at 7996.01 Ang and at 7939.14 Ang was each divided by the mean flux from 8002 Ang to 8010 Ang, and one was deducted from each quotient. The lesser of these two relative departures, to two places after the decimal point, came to -0.10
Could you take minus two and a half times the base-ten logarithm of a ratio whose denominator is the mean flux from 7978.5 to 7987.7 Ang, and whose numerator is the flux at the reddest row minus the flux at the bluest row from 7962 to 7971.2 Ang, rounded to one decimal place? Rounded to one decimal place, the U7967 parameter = 2.6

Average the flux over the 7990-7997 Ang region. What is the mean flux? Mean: 6.92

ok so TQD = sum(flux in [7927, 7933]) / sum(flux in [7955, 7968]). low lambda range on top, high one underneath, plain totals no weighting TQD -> 0.46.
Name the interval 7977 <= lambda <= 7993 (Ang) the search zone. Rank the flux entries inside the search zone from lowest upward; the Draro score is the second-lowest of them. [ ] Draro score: 6.72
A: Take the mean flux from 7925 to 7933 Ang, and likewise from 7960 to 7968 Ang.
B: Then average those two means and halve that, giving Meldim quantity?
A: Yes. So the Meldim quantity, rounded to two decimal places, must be 3.54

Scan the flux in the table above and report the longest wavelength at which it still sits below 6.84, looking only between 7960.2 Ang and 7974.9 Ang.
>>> 7968.45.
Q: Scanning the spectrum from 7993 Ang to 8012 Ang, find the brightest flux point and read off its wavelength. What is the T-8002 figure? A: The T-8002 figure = 8008.91 Ang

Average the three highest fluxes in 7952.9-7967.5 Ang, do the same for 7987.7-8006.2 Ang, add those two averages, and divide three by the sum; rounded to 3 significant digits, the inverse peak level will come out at 0.202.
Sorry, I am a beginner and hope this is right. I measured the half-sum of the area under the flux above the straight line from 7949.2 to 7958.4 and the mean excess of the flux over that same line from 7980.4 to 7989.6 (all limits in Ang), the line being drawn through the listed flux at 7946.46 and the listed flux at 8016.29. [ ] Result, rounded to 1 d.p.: 4.5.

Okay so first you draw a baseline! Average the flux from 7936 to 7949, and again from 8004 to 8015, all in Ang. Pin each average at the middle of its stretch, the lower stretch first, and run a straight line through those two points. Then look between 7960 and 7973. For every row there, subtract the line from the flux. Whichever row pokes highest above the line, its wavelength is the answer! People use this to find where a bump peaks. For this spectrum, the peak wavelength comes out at 7961.11 Ang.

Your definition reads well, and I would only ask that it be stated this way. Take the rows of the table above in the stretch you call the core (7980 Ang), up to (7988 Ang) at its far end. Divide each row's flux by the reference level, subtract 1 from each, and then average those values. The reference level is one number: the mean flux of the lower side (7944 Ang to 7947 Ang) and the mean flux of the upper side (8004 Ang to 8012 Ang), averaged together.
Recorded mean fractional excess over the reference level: 0.01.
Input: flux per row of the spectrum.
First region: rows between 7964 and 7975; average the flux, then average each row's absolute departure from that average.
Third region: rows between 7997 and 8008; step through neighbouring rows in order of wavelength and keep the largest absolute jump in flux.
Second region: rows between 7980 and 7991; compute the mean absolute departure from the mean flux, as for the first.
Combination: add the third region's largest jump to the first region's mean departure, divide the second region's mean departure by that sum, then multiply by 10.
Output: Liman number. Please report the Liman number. 2.3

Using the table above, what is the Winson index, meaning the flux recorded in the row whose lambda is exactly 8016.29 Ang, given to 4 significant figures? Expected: 7.337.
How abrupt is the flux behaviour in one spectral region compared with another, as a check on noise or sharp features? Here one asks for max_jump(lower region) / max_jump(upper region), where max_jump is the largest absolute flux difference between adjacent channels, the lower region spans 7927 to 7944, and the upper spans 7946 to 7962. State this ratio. 1.9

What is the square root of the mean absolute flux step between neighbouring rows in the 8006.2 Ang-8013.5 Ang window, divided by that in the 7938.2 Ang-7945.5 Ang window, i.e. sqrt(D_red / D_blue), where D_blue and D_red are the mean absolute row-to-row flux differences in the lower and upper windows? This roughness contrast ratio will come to 1.2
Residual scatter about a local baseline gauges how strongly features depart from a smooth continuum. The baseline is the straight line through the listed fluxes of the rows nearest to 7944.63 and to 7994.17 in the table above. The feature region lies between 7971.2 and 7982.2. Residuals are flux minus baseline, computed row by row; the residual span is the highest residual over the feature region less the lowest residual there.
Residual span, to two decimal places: 0.35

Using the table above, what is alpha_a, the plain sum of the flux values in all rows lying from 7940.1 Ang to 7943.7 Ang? 14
